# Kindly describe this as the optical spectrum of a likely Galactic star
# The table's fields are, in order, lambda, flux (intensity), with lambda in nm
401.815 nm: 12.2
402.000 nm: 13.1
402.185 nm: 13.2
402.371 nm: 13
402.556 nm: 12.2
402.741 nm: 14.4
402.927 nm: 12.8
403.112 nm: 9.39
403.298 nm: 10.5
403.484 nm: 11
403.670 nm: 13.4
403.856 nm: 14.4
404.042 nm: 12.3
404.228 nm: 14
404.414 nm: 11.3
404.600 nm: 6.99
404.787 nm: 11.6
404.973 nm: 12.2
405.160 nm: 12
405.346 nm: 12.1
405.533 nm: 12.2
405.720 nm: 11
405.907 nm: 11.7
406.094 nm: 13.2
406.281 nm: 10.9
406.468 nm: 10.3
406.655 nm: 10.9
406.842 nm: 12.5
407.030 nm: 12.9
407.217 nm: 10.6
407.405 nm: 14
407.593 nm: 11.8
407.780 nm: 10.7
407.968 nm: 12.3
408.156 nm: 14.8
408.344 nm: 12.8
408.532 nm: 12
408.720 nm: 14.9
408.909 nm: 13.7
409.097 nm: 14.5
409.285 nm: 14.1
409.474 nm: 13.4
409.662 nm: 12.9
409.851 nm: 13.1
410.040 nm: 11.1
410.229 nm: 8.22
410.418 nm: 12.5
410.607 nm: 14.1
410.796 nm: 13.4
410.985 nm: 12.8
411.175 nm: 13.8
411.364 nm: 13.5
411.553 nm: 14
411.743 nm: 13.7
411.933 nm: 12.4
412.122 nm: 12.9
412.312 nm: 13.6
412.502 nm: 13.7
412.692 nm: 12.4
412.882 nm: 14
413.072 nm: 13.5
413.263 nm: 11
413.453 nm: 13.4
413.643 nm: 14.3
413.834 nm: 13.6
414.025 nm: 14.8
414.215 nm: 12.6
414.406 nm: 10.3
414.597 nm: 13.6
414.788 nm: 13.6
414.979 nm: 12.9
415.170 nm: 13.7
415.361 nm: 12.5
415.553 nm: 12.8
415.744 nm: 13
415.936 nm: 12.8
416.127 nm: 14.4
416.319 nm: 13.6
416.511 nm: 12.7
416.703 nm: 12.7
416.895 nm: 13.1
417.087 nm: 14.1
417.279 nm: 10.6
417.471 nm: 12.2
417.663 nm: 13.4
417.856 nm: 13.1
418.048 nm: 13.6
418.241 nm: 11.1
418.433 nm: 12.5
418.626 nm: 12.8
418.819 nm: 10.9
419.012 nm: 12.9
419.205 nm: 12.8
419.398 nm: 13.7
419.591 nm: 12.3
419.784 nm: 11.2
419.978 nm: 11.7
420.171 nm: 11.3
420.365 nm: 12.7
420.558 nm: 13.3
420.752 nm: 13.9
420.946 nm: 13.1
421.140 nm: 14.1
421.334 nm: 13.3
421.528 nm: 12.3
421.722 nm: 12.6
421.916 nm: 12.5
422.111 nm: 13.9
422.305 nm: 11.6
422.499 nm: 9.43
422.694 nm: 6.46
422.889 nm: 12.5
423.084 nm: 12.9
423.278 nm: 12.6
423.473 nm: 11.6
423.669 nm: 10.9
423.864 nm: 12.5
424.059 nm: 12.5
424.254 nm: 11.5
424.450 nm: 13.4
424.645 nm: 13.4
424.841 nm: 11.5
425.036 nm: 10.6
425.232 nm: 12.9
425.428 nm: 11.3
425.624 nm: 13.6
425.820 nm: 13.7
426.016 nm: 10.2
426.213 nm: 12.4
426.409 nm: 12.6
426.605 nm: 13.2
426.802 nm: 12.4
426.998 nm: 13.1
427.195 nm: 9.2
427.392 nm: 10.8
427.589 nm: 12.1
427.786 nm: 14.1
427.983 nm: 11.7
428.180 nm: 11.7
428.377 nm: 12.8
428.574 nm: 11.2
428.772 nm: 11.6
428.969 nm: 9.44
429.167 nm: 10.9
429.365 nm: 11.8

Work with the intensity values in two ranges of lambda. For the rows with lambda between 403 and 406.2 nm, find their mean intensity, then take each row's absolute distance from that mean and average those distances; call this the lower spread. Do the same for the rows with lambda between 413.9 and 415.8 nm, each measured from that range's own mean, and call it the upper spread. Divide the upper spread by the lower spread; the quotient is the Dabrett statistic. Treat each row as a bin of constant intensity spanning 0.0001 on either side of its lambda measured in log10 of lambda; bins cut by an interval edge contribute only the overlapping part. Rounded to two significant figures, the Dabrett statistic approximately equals 0.63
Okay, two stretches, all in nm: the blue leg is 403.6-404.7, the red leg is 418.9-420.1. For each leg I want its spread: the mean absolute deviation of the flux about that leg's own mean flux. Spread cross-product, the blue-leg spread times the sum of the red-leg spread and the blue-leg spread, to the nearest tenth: 5.2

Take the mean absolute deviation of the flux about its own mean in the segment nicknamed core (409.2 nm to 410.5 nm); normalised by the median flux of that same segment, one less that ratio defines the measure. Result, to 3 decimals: 0.888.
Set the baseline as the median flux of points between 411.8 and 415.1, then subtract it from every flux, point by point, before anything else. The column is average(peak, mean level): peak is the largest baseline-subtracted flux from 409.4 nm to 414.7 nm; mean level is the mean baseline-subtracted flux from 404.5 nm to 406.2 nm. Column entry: -0.38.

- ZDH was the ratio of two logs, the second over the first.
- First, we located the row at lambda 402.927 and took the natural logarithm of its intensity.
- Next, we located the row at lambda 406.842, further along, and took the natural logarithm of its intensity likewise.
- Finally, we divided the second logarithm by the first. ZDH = 0.99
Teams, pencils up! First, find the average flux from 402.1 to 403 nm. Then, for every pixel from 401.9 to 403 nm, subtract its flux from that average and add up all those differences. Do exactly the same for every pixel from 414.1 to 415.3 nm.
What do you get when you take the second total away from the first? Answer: -2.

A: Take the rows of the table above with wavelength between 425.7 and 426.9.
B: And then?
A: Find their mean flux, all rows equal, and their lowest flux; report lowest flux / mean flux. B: 0.82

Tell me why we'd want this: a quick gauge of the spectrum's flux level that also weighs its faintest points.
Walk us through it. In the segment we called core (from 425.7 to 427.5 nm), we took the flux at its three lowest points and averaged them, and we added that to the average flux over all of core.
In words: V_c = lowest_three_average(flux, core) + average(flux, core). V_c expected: 22.0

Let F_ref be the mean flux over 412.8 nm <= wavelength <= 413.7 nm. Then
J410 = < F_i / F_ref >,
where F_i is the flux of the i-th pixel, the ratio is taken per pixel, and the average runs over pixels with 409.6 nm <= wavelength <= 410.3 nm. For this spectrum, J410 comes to 0.86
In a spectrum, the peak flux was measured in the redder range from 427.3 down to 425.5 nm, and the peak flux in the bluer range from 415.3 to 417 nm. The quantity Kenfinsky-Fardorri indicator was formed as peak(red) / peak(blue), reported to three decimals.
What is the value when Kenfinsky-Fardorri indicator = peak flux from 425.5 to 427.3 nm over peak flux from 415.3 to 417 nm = 0.951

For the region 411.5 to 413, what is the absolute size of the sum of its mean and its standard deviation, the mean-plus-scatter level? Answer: 14.0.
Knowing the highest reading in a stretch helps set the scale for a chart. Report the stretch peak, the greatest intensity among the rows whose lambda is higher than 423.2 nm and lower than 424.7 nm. 13.4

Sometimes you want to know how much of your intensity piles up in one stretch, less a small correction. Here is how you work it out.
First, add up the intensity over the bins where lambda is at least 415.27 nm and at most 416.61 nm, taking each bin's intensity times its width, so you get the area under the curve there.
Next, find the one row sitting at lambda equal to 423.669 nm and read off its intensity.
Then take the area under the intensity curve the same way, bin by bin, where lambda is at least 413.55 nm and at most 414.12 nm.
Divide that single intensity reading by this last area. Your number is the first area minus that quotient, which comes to 16.2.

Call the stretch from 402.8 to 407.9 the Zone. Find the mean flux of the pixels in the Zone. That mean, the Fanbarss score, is 11.7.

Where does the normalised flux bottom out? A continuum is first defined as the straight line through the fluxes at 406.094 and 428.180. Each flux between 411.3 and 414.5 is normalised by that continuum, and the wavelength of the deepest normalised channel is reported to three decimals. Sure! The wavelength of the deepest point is 414.406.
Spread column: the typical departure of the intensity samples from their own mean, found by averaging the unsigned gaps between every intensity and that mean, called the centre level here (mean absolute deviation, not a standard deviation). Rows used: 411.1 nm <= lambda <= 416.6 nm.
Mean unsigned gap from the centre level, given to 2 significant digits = 0.71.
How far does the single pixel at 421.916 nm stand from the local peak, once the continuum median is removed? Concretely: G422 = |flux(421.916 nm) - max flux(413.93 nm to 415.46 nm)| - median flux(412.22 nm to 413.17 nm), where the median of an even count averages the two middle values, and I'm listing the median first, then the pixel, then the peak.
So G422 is -11.3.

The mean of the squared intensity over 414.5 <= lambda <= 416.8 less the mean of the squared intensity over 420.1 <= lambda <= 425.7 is 23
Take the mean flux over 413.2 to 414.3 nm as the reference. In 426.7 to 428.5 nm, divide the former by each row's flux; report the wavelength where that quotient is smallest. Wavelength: 427.786 nm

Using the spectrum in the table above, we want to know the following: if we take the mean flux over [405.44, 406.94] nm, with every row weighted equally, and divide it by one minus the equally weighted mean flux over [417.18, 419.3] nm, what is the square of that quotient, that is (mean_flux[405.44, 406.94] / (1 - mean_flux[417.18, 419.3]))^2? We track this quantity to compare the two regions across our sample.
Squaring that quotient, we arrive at 1.04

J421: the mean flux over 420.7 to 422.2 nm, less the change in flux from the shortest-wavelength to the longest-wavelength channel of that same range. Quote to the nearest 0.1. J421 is 13.2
